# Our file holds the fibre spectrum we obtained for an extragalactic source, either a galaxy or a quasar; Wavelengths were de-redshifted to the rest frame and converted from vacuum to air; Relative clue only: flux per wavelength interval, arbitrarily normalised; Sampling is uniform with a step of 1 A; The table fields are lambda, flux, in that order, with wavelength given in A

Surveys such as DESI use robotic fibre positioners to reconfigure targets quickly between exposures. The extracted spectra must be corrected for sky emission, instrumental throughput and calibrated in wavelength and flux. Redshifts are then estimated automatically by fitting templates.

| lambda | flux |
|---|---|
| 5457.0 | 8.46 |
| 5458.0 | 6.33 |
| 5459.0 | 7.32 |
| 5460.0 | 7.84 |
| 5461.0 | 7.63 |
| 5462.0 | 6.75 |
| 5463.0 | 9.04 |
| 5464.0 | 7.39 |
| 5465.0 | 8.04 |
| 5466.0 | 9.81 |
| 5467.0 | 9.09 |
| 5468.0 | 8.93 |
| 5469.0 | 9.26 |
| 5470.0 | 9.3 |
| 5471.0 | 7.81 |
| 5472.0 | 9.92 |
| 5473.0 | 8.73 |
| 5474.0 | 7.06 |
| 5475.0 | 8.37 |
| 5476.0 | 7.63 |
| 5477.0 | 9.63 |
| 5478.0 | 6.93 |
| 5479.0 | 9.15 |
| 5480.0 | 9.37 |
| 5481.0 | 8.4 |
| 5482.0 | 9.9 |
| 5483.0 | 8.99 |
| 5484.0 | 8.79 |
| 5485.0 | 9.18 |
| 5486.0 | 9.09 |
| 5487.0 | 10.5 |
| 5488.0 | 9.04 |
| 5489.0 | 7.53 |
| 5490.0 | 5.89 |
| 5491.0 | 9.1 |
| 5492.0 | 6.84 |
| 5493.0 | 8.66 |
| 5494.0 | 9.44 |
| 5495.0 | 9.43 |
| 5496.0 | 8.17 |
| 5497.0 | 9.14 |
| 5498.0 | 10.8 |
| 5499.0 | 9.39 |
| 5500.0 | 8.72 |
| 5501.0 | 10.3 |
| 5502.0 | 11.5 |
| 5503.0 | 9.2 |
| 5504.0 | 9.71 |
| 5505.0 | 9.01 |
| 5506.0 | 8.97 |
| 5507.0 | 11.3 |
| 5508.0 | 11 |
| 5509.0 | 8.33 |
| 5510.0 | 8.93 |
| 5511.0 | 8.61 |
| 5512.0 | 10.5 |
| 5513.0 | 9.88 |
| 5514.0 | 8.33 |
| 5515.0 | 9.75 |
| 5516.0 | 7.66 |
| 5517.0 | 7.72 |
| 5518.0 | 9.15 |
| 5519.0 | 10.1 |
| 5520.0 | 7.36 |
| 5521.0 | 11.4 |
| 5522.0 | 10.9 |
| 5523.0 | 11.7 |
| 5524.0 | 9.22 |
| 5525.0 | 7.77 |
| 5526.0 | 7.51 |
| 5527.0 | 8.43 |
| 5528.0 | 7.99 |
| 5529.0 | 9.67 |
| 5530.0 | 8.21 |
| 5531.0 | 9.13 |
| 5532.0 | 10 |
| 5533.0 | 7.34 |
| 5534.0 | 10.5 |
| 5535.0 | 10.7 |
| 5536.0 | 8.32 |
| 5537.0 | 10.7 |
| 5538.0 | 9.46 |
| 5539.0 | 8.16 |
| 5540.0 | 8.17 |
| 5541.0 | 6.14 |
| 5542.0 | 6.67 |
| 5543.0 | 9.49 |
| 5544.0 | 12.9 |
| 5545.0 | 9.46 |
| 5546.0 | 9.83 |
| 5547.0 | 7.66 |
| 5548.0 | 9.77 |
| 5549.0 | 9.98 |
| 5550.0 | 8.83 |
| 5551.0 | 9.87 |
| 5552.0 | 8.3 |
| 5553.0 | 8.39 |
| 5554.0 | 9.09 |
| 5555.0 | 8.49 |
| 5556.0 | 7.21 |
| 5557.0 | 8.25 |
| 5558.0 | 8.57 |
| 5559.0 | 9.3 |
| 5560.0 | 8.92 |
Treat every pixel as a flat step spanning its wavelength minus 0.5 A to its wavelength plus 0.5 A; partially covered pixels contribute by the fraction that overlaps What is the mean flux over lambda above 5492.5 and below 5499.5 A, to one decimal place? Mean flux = 9.3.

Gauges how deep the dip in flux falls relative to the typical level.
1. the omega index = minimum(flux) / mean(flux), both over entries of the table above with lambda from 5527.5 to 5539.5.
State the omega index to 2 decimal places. 0.80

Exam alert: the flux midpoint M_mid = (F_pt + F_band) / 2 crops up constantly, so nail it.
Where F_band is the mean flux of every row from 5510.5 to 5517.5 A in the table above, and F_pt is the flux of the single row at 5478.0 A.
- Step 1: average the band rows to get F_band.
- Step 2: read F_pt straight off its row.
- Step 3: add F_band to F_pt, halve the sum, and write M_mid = 7.9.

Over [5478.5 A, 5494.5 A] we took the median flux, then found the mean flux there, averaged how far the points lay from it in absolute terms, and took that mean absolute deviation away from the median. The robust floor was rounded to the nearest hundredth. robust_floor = 8.27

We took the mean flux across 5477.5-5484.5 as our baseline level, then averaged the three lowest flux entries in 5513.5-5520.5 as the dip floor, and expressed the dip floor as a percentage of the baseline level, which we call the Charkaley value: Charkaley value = 86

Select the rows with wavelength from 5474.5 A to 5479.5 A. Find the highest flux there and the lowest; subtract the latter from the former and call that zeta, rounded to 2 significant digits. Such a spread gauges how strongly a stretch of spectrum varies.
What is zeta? 2.7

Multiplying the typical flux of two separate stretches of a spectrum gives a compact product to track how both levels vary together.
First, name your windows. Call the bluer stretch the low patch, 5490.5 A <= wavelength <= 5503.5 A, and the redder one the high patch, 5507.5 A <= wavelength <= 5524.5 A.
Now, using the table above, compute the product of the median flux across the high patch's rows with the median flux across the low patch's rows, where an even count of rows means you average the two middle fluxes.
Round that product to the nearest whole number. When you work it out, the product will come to 85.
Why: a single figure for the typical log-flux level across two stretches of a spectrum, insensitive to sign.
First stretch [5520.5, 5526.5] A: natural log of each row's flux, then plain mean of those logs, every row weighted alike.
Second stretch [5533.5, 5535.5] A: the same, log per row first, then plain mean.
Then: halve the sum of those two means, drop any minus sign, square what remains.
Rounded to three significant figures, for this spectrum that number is 5.34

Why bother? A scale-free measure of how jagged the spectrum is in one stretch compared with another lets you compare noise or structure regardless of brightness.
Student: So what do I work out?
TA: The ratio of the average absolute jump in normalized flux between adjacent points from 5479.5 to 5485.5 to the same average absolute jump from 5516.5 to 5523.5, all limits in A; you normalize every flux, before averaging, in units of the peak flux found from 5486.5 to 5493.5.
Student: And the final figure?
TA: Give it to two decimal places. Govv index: 0.46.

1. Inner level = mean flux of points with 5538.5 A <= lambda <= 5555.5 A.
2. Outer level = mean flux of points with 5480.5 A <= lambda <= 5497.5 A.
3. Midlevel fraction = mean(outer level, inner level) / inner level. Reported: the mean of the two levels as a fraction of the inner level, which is 0.990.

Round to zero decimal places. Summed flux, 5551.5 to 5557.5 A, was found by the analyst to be 50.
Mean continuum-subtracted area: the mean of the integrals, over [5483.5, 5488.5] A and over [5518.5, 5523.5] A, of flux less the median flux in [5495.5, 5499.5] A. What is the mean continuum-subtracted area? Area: 2.7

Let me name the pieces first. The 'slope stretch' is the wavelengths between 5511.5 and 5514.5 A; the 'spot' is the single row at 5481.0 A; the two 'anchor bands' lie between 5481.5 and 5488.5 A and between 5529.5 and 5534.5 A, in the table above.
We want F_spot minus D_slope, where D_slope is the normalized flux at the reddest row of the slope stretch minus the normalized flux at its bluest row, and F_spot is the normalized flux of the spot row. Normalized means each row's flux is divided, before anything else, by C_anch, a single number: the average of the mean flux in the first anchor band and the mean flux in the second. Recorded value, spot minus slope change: 1.15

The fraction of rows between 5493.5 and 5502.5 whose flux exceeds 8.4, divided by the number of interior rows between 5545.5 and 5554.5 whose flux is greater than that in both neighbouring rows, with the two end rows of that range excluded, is 0.44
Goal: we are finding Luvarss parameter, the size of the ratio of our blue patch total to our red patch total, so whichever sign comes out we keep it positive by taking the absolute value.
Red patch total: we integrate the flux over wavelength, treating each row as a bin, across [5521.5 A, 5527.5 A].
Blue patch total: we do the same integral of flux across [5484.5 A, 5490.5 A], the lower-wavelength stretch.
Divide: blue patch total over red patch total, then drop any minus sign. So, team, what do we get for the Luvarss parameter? 0.92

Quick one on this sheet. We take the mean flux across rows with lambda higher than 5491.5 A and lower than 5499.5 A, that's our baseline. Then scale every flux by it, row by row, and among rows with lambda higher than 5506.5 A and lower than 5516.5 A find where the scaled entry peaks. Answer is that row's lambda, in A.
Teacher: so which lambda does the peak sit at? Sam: 5507.0 A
